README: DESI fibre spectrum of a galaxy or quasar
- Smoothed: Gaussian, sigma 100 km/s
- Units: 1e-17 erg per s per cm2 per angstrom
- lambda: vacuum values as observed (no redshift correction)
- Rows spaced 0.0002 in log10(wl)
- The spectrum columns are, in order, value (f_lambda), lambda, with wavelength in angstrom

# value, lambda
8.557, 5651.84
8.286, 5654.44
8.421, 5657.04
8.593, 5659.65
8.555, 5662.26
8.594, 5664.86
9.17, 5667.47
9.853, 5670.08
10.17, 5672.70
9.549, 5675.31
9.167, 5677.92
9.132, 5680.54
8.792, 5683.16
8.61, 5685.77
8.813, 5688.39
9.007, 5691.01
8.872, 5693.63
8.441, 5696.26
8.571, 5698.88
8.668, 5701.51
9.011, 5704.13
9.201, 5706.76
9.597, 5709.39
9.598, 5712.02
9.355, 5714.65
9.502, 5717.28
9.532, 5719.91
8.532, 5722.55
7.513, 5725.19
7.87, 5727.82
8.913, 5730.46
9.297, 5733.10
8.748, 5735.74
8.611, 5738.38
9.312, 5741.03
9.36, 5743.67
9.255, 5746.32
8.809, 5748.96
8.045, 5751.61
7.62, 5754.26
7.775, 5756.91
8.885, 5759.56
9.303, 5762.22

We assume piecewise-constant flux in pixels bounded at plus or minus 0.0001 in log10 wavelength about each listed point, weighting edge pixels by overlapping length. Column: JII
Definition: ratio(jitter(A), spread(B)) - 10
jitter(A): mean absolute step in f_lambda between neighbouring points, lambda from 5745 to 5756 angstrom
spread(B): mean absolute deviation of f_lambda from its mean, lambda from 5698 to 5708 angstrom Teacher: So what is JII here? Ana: -7.8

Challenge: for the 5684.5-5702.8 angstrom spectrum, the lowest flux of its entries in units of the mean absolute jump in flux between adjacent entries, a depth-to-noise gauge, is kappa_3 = 43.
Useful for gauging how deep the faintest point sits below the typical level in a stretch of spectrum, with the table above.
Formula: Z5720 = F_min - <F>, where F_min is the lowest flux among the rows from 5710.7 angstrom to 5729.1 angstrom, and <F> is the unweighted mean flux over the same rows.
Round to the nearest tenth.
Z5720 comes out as -1.3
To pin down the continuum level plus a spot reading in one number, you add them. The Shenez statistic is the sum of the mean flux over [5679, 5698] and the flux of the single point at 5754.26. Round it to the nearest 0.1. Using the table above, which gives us 16.4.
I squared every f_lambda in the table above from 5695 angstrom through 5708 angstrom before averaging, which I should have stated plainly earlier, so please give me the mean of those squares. 77.1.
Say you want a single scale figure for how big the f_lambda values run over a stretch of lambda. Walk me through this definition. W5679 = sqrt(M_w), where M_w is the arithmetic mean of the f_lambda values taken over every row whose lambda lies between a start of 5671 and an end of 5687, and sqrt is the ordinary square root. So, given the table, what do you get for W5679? 3.04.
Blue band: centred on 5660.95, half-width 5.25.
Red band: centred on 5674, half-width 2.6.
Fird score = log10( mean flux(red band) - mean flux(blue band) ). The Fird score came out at 0.12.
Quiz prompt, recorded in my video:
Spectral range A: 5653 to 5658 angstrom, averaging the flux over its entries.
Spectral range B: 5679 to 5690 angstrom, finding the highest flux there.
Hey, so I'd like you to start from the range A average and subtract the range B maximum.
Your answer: -0.8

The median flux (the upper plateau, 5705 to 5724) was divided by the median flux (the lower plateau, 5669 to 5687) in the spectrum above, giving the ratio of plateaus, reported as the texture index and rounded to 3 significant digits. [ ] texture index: 1.04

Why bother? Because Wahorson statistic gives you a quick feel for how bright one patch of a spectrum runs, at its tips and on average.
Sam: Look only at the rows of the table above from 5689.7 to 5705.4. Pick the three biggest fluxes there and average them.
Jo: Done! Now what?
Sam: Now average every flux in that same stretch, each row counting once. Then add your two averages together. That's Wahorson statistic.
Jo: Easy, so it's 17.7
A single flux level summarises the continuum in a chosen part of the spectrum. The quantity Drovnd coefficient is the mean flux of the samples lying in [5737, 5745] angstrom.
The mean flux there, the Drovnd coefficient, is 9.09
